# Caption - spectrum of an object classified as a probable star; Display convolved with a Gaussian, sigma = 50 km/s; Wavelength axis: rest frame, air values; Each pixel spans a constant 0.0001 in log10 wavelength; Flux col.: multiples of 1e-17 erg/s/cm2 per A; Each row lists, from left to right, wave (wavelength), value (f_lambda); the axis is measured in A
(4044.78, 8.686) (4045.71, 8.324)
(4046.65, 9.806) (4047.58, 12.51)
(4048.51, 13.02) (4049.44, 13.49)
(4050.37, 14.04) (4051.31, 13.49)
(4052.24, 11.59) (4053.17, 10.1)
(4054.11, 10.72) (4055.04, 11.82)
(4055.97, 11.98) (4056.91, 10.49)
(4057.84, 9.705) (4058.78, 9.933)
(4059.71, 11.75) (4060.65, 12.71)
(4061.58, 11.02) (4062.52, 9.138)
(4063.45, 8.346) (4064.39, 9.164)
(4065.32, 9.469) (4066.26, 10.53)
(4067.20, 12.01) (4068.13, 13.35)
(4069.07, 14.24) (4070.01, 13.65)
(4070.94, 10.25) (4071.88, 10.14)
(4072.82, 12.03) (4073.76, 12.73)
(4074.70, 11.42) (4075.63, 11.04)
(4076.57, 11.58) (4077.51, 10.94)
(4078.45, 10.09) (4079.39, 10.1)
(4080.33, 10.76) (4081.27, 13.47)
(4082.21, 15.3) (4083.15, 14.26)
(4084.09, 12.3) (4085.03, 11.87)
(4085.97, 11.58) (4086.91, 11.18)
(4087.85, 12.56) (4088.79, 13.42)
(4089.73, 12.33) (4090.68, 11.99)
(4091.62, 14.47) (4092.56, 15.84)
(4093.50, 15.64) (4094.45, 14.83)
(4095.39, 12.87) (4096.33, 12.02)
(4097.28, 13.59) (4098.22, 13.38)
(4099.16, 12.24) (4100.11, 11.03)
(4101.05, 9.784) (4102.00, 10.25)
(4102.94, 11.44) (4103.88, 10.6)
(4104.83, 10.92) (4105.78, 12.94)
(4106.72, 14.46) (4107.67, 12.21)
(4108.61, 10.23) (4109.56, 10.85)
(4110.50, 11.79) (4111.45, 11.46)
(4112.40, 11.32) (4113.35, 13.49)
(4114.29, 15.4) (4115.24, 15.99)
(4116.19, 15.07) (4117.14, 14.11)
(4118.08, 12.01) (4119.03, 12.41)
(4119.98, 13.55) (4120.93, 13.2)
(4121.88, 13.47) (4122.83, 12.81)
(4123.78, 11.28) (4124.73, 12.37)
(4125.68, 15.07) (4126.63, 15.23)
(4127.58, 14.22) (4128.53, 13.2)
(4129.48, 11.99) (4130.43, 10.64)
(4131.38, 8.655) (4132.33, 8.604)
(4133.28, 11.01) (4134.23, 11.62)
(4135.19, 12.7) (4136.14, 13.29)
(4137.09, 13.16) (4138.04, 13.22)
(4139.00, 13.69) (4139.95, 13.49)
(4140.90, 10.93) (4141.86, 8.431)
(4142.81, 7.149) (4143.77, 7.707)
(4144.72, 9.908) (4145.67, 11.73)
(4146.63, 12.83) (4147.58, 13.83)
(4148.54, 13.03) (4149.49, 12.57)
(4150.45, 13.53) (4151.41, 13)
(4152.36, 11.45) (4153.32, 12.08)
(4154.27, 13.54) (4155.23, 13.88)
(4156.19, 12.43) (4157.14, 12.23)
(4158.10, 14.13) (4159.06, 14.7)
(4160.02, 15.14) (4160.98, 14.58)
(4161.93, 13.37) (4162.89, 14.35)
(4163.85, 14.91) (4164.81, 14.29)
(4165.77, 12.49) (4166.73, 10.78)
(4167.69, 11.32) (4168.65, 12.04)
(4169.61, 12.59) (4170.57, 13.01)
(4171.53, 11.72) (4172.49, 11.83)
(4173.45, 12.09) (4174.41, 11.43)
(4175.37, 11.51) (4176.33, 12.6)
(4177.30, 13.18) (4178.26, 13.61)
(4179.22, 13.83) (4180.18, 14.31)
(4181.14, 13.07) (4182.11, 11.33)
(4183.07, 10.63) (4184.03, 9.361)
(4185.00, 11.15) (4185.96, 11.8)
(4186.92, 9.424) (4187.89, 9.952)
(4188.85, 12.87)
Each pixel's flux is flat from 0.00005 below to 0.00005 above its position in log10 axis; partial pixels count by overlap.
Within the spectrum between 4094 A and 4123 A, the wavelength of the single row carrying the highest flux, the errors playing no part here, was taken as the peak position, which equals 4115.24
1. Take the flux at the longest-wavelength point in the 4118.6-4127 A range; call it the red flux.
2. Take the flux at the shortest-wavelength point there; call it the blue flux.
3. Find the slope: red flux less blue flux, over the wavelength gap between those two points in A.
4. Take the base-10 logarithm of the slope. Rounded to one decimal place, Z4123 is -0.4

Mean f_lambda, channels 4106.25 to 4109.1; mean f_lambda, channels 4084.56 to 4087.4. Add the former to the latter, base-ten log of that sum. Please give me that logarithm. 1.38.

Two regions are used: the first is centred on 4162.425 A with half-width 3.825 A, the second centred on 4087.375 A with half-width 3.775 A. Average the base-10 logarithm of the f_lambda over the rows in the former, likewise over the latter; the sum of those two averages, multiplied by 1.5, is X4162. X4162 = 3.35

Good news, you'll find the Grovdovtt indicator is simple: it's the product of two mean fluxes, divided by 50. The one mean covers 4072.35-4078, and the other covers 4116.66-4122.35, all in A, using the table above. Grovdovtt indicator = 3.05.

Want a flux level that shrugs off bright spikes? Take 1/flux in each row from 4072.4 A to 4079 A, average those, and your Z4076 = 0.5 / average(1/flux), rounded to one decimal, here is 5.7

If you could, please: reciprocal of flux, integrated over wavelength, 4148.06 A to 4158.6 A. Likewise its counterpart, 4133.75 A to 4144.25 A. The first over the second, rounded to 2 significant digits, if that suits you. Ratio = 0.84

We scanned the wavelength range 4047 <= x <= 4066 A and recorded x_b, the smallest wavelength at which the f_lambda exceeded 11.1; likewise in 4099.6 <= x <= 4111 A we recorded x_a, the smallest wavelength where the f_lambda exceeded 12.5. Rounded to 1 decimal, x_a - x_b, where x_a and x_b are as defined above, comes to 58.2 A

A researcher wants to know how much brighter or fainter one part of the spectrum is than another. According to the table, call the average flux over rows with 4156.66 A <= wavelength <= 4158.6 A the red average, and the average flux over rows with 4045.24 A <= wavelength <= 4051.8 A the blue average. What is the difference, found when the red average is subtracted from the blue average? -1.1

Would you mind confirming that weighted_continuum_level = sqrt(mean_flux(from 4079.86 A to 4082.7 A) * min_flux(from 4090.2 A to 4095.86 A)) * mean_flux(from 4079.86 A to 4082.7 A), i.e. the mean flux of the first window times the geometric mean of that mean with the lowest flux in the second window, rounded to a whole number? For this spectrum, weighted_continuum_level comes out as 166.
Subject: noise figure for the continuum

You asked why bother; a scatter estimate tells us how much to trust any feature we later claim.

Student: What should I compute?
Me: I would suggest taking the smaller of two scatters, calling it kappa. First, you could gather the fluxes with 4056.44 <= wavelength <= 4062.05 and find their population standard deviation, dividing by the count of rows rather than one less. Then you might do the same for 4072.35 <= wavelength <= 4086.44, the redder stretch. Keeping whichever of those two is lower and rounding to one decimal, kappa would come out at 1.0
